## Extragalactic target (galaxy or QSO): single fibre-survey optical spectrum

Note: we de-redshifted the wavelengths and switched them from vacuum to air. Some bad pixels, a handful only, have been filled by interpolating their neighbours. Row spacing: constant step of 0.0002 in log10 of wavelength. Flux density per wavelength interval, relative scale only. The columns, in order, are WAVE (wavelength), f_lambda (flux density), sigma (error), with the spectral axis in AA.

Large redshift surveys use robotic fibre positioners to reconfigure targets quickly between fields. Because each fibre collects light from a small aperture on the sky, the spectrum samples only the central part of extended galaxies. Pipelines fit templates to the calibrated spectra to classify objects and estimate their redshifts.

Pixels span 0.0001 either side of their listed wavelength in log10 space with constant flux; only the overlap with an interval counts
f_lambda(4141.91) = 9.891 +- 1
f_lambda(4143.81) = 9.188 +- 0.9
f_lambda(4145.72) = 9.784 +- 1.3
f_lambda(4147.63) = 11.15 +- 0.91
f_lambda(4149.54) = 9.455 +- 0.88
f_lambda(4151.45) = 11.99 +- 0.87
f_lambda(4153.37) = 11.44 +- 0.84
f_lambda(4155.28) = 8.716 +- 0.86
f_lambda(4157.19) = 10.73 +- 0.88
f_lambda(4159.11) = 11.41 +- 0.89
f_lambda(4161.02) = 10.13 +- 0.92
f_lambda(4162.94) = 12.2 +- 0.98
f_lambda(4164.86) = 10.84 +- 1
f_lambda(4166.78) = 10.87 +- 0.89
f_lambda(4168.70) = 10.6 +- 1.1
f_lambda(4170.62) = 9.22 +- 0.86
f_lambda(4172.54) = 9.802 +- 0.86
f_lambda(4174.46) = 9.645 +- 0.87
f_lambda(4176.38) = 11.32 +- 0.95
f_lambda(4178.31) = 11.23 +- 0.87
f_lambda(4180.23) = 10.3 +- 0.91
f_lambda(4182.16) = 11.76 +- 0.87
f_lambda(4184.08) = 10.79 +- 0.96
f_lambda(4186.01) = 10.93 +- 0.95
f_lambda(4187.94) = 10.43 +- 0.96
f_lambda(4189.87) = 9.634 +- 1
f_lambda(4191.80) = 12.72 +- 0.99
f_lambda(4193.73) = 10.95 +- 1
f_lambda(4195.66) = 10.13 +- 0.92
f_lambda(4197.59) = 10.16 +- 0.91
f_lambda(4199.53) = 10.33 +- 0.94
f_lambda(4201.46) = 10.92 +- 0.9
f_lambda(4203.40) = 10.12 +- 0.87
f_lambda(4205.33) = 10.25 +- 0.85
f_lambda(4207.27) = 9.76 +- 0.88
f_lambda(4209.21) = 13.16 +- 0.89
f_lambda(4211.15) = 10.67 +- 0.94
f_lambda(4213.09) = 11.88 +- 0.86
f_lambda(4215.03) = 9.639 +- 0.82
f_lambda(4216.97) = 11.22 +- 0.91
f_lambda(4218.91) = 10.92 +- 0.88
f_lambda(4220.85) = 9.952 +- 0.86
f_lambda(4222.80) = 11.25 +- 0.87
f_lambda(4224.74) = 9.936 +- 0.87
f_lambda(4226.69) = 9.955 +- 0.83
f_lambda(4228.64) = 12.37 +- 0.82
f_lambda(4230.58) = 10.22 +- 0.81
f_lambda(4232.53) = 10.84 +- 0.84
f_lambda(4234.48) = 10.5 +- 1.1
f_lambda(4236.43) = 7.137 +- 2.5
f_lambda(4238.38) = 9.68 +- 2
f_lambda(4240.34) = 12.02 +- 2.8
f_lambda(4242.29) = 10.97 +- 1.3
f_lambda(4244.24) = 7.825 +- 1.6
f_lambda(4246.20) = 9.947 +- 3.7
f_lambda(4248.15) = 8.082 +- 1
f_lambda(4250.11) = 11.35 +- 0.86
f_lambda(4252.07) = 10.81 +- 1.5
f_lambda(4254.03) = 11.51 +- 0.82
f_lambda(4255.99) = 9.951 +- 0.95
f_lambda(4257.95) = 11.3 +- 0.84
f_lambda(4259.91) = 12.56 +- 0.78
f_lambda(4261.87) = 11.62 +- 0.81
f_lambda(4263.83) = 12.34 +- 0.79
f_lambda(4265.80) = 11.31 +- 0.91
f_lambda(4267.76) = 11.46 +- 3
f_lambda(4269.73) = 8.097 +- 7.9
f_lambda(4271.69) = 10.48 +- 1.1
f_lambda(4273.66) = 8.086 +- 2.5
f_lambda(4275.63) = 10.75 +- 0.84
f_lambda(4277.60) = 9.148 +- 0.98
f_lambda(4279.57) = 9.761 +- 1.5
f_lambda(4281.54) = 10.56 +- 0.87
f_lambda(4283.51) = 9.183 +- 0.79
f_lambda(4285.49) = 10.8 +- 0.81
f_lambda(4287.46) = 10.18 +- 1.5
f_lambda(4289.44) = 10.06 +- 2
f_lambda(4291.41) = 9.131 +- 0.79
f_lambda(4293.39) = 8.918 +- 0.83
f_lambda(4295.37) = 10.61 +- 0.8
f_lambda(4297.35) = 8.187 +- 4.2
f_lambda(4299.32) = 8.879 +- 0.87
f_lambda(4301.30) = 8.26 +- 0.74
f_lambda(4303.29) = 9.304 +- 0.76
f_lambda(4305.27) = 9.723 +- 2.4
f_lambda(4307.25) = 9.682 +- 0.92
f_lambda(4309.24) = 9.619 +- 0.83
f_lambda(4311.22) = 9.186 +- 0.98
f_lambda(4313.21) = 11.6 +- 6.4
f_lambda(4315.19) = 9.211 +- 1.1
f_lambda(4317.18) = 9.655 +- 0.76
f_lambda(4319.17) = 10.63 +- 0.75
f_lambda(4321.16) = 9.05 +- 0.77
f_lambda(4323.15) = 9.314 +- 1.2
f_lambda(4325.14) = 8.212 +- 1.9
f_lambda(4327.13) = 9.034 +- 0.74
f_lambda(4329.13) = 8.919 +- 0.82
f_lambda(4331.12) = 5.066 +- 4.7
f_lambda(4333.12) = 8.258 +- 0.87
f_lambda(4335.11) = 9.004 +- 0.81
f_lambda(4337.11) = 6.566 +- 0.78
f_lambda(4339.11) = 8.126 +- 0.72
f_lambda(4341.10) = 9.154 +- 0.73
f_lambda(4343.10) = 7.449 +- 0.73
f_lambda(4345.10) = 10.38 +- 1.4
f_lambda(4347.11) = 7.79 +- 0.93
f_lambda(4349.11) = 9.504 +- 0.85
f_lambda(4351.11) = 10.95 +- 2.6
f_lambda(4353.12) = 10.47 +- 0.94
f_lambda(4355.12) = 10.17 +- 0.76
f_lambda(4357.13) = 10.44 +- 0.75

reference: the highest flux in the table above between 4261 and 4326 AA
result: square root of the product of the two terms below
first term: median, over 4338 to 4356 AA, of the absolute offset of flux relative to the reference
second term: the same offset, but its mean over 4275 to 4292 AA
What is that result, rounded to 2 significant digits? 2.6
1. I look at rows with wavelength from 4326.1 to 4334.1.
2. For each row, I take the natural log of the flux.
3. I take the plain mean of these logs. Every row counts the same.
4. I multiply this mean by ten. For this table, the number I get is 20.3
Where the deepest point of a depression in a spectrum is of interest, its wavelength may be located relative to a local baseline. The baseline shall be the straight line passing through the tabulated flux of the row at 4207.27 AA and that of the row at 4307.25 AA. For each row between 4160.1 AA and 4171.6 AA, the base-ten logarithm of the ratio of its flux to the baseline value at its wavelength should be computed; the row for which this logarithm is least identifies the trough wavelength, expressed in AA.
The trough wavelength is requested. 4170.62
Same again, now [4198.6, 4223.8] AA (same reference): 4215.03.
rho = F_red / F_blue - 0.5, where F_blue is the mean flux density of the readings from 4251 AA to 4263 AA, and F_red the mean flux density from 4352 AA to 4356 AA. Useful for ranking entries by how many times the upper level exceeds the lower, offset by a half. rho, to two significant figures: 0.41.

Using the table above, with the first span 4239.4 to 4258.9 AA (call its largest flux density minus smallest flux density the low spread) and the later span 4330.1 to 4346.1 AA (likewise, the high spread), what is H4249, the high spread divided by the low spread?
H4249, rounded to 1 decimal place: 1.3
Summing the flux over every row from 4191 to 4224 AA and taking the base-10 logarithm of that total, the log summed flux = 2.26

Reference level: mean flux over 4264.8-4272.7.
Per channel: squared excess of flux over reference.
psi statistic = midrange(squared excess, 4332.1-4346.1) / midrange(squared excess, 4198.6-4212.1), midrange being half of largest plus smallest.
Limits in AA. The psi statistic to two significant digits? 1.8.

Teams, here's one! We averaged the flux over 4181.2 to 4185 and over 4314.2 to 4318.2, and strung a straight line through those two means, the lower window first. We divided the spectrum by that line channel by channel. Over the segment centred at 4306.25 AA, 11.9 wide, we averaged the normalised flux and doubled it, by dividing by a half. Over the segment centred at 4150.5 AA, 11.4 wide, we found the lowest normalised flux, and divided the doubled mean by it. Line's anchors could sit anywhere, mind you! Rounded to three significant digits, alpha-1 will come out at 2.60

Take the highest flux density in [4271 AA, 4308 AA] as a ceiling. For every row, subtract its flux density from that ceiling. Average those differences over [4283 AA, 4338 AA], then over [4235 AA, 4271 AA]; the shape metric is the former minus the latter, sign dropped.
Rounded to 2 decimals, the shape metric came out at 1.29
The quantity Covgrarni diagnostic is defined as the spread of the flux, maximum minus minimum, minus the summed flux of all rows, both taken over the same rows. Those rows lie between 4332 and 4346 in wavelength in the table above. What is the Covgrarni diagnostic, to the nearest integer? -55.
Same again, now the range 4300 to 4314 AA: -64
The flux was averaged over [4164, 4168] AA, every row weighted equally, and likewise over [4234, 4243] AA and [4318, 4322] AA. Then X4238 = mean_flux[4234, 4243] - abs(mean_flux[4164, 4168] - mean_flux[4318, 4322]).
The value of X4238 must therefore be 9.0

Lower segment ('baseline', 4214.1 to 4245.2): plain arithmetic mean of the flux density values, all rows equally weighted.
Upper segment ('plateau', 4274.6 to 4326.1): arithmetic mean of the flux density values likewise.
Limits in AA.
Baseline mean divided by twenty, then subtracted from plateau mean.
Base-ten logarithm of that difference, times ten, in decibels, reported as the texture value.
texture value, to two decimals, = 9.58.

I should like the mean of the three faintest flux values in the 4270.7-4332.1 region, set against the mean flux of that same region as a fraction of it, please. 0.76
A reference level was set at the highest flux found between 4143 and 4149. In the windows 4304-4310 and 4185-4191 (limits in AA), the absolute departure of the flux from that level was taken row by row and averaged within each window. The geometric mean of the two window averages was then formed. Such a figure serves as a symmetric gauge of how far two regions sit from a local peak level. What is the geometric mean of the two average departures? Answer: 1.1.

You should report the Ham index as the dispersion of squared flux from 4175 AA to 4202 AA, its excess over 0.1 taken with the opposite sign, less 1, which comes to -18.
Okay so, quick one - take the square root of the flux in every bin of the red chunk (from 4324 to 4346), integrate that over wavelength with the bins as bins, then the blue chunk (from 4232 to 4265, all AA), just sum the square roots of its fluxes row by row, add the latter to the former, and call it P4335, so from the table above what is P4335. 118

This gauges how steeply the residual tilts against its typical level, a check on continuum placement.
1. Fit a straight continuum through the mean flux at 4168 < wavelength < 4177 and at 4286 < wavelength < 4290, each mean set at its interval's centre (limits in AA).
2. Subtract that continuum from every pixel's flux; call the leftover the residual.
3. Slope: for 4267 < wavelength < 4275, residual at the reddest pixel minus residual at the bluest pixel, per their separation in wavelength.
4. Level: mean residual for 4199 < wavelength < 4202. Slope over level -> -1.1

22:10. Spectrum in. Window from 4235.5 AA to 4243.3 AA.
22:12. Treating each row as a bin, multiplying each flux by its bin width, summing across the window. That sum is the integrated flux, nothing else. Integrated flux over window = 77.7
